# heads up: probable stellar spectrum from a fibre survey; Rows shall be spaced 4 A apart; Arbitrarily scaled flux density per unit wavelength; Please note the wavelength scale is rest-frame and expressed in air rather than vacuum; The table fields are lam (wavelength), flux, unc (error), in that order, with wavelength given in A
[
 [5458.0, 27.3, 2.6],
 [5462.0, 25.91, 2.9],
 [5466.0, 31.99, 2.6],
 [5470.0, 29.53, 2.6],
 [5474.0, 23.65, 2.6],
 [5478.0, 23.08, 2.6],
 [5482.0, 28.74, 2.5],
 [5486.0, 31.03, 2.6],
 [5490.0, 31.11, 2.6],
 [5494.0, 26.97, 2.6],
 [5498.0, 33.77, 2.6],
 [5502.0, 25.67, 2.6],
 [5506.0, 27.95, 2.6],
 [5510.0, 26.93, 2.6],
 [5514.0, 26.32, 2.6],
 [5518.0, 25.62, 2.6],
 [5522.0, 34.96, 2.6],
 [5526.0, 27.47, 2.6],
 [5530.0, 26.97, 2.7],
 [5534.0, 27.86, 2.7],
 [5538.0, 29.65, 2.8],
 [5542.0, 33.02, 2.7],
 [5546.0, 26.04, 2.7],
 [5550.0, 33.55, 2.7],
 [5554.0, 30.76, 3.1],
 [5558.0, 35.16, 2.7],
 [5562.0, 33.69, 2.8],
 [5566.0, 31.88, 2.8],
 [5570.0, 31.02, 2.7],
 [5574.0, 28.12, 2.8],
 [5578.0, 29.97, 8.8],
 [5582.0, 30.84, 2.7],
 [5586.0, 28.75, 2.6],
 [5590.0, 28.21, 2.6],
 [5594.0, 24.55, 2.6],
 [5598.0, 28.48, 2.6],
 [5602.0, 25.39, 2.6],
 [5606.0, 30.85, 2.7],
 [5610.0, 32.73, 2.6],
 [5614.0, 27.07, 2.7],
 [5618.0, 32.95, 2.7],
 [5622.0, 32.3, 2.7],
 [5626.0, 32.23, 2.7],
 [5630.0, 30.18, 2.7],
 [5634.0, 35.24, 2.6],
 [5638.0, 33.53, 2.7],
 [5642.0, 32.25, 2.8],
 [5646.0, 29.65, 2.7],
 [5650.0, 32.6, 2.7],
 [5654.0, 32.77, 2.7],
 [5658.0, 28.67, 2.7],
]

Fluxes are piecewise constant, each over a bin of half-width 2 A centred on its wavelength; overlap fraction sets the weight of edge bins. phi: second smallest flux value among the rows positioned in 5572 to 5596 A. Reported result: 28.12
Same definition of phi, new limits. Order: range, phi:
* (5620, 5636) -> 32.23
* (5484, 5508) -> 26.97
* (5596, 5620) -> 27.07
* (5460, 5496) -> 23.65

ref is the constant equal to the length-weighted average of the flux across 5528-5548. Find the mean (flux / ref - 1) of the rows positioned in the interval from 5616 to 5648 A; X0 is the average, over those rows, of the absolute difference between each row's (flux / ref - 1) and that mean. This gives 0.04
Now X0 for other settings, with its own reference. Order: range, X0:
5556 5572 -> 0.05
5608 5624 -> 0.07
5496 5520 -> 0.07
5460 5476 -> 0.10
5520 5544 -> 0.09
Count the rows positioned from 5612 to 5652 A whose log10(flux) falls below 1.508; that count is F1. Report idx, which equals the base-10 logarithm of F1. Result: 0.48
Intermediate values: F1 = 3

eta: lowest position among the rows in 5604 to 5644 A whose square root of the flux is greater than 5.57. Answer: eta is 5610.0 A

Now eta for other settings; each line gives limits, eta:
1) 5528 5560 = 5542.0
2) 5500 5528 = 5522.0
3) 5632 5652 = 5634.0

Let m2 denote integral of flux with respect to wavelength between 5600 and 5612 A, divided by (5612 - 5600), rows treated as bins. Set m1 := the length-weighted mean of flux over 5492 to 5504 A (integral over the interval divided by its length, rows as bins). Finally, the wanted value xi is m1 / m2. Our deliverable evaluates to 0.97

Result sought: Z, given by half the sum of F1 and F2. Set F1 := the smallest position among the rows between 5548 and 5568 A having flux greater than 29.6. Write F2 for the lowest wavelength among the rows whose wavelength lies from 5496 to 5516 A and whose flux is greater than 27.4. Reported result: 5524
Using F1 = 5550.0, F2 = 5498.0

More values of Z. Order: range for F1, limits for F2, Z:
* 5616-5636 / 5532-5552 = 5576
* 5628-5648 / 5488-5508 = 5560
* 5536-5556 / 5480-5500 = 5510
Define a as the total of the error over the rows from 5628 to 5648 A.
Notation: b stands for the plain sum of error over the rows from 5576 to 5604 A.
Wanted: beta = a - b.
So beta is -11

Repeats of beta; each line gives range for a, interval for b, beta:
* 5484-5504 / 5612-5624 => 5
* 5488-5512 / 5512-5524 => 8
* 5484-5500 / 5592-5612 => -3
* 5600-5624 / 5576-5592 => -1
